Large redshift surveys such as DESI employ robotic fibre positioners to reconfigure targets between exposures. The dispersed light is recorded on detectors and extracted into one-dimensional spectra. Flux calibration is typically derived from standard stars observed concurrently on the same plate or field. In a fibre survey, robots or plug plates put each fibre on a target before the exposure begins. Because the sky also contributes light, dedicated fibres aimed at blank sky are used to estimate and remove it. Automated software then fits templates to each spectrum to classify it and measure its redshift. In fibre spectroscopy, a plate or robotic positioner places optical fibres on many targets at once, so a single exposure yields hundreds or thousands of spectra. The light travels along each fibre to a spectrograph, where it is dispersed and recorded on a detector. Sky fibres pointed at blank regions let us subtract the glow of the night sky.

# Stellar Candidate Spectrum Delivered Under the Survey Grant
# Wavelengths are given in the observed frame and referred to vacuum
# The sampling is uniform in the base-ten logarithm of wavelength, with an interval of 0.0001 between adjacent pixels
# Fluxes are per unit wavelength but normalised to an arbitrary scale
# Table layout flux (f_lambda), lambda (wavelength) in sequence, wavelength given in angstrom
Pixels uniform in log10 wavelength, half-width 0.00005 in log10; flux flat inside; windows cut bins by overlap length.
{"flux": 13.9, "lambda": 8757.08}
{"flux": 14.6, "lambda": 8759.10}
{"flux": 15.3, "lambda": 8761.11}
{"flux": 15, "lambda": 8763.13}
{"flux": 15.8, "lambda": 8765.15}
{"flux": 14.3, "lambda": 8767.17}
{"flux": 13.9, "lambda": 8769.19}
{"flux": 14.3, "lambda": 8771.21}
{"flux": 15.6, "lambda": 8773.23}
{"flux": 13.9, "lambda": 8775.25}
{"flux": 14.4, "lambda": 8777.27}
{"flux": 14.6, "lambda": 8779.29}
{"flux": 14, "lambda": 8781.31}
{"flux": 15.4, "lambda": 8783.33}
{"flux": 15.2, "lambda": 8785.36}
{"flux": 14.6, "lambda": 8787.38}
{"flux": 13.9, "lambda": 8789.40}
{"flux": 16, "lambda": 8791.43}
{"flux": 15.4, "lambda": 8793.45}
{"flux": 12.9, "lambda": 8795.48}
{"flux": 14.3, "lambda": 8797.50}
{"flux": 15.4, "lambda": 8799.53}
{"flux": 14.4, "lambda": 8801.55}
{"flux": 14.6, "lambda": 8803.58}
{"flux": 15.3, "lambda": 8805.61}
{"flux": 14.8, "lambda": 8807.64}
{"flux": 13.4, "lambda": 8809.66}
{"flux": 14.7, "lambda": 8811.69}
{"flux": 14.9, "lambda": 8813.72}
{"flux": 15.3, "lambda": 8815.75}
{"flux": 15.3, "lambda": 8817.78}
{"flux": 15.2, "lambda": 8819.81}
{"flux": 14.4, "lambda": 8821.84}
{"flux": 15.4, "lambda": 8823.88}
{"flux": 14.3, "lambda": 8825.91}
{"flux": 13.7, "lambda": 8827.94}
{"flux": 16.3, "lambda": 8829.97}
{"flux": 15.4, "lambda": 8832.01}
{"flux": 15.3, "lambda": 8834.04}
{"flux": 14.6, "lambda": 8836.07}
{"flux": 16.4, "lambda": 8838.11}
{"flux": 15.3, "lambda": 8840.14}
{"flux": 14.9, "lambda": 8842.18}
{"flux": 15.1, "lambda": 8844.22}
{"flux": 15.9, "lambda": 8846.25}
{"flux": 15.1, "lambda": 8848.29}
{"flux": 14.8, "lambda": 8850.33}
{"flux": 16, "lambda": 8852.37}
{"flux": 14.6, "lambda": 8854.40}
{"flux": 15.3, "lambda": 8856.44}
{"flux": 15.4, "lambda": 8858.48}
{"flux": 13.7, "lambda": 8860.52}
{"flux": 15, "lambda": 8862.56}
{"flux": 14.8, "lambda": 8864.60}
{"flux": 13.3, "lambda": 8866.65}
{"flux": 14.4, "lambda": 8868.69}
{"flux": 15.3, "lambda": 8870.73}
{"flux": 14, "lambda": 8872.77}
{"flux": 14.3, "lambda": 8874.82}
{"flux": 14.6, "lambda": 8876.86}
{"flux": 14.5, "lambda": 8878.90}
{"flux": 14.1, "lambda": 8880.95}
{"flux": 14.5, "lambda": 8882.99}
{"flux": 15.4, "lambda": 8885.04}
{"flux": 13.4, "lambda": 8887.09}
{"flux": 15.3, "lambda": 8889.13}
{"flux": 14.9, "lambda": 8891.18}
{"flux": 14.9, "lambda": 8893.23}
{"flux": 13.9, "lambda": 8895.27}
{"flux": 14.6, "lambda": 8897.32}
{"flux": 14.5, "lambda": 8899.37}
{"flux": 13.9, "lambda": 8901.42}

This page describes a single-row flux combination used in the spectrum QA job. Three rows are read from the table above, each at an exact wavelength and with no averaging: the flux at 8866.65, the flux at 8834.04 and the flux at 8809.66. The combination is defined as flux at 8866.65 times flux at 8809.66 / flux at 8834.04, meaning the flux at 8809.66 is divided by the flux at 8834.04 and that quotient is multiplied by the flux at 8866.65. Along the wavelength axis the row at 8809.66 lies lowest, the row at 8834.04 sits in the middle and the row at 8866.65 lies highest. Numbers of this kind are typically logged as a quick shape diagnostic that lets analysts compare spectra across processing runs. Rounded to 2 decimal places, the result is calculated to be 11.65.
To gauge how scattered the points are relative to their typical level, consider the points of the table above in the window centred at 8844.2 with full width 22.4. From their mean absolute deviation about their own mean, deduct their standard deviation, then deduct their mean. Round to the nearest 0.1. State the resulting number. -15.4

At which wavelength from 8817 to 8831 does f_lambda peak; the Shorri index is 8829.97 angstrom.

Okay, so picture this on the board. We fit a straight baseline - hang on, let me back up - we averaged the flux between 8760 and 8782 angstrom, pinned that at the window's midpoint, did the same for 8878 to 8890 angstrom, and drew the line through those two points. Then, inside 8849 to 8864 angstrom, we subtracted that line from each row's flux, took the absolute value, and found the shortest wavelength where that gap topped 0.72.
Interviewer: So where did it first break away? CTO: 8852.37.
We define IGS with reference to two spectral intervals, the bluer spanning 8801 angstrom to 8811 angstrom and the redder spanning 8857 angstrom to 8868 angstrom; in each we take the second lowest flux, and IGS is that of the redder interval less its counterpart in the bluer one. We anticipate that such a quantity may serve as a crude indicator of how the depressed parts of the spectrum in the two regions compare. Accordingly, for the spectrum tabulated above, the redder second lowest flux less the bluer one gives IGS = -0.7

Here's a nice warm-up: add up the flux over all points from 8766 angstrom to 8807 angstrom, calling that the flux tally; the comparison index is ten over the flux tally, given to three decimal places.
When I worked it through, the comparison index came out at 0.034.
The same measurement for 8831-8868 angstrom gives 0.037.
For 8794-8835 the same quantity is 0.034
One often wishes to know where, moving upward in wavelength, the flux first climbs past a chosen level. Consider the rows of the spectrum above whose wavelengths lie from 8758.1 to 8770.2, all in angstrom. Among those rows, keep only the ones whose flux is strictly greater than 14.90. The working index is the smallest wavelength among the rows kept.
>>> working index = 8761.11 angstrom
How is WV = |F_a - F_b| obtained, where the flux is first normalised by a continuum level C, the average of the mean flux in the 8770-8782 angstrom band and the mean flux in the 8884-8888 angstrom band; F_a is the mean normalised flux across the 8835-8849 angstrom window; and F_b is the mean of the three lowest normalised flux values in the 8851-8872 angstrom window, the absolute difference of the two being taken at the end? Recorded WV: 0.11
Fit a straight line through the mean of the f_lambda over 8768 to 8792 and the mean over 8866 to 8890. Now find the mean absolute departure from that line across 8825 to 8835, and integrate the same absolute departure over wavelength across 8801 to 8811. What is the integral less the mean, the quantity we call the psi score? 3.8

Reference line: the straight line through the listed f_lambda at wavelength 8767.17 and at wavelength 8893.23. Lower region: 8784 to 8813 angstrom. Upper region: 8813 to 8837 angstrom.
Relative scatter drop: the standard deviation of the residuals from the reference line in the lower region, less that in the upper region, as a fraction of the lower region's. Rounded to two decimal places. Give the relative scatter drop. 0.20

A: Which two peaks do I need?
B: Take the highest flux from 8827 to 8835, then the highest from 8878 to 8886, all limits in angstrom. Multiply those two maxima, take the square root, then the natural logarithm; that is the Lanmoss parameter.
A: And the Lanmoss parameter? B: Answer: 2.76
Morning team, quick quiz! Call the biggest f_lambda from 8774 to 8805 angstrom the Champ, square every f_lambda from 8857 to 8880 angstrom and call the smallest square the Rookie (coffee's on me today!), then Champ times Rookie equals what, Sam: 2830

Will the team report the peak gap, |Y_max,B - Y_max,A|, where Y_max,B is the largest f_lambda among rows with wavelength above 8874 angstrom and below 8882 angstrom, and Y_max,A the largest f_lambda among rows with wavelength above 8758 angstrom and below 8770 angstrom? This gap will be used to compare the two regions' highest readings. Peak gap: 1.2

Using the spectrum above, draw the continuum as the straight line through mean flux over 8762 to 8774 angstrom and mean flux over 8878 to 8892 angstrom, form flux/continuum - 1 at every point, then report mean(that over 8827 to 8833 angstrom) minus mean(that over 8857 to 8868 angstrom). 0.04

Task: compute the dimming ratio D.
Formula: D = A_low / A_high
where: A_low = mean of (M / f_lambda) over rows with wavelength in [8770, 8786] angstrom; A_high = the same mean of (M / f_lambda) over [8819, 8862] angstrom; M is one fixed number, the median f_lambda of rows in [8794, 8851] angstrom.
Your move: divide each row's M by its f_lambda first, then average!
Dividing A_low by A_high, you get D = 1.03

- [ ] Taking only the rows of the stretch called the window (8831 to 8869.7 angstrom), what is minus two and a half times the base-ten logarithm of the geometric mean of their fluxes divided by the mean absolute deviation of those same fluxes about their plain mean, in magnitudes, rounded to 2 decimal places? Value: -3.63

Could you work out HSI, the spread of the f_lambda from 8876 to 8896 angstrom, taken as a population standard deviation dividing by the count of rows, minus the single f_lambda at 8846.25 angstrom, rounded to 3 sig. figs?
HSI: -15.3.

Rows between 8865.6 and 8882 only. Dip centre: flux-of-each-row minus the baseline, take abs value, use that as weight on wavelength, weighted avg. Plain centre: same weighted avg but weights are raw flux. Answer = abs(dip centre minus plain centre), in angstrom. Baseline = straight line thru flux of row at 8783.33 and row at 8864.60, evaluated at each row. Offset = 2.1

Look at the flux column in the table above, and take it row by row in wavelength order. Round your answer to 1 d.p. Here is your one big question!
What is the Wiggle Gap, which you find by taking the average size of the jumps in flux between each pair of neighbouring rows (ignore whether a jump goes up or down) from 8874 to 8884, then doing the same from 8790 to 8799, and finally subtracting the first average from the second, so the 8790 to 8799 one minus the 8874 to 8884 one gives 1.2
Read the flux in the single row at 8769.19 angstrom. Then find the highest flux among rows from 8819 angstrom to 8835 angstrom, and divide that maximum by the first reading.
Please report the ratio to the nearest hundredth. 1.17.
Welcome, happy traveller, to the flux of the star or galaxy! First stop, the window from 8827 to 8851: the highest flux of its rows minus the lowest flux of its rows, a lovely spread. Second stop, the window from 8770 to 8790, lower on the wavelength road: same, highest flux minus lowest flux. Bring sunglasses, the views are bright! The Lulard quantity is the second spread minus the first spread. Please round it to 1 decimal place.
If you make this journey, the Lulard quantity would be -1.0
